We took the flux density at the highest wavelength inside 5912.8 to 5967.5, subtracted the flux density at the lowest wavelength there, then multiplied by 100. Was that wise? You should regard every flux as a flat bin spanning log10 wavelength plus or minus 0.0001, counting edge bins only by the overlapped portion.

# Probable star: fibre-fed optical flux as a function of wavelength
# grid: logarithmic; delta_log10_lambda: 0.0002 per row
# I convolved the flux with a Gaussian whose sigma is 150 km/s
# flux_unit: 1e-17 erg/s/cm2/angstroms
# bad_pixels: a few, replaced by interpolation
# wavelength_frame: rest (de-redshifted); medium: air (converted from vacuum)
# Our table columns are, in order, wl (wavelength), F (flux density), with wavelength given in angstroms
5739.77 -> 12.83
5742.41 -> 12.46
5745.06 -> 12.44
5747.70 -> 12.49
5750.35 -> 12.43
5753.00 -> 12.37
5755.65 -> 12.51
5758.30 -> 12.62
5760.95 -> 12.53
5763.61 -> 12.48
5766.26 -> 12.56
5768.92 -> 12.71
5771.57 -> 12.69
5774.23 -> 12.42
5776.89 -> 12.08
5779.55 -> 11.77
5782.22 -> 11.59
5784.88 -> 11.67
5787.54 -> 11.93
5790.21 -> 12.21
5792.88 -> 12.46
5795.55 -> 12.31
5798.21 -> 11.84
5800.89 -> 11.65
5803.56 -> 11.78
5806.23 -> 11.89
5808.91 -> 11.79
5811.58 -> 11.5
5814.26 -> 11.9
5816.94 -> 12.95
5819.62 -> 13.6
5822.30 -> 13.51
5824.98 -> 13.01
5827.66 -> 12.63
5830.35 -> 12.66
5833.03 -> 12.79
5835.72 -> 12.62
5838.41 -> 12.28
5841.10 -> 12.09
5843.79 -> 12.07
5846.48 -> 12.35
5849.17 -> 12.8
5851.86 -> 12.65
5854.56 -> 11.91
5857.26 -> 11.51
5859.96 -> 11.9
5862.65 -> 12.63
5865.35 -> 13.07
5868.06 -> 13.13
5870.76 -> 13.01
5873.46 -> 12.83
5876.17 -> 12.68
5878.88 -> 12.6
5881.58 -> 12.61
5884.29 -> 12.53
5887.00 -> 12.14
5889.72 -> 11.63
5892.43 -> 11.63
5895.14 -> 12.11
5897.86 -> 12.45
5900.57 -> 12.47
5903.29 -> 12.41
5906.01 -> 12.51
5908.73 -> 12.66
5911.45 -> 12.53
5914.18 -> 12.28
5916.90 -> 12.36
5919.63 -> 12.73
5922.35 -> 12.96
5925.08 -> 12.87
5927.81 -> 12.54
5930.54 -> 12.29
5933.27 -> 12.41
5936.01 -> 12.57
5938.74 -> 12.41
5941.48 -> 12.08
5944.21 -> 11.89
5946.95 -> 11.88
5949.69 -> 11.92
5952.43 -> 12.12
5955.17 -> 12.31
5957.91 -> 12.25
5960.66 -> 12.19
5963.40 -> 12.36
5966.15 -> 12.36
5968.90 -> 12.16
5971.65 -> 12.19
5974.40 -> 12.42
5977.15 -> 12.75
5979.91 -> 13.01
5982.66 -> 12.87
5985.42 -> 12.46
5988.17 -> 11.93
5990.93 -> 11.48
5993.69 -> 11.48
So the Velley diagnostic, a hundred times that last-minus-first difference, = 8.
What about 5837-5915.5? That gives 0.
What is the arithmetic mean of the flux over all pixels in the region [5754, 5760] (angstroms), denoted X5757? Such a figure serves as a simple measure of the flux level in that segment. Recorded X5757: 12.6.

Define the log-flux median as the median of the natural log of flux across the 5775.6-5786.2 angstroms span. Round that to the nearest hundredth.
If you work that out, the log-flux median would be 2.46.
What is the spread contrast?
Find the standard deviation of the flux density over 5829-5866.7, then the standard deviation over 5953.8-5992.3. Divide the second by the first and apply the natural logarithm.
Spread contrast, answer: -0.1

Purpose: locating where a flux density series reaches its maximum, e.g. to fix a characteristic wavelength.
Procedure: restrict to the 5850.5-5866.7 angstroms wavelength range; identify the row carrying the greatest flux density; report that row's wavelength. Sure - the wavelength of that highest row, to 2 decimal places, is 5865.35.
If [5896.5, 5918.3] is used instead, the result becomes 5908.73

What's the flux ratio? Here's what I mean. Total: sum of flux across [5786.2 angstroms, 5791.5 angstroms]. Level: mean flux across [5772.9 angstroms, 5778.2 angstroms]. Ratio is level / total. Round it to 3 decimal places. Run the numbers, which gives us 0.507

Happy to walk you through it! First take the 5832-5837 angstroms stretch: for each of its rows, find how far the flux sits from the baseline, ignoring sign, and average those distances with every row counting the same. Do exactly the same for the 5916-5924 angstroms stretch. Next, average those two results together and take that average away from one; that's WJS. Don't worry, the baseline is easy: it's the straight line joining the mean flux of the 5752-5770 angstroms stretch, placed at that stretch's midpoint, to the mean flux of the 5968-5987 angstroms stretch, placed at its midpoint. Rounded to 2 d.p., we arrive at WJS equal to 0.79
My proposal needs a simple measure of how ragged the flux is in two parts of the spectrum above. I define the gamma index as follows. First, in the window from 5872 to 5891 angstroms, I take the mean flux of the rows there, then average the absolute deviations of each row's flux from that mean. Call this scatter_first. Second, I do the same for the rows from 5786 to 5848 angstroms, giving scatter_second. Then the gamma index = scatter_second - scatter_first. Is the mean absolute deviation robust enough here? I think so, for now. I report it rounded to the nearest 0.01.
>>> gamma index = 0.14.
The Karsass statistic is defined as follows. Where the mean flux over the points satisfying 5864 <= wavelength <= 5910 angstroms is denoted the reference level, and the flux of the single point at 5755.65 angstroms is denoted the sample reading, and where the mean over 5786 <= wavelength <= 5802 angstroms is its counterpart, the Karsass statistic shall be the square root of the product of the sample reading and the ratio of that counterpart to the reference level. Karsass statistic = 3.48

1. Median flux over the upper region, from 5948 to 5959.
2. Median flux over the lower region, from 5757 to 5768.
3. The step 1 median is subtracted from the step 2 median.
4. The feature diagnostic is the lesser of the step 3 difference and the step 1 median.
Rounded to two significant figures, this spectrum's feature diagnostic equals 0.36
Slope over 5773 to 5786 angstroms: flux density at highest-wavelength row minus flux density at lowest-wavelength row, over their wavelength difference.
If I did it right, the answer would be -0.07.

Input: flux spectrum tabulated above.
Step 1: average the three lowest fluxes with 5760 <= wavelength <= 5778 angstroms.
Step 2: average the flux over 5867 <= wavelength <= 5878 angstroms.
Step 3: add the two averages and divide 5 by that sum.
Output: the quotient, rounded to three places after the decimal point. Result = 0.198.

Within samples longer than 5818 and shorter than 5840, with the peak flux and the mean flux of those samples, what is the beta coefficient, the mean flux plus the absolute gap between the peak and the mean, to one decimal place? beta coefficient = 13.6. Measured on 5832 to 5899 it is 13.1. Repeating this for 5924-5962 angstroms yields 12.9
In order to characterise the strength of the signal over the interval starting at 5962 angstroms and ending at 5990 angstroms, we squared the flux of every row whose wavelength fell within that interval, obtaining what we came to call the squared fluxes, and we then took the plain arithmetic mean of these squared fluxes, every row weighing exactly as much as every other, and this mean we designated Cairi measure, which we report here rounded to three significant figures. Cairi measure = 155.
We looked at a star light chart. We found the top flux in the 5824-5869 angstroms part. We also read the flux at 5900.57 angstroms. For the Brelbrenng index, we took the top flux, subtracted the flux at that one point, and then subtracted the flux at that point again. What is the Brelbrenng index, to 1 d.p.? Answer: -11.8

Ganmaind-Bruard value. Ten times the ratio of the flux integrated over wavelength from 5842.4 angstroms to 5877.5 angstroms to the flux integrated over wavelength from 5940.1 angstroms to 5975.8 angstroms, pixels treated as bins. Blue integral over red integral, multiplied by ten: 10.1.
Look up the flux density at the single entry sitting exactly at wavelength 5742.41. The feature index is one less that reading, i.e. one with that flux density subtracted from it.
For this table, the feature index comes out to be -11.5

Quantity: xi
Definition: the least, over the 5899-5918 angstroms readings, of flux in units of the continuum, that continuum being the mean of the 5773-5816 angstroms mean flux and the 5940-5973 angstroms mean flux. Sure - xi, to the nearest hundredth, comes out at 1.02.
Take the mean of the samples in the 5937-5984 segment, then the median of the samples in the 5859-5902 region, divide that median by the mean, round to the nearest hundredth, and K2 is 1.02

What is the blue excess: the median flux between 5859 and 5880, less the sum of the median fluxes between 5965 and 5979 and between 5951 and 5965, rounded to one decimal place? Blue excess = -11.9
